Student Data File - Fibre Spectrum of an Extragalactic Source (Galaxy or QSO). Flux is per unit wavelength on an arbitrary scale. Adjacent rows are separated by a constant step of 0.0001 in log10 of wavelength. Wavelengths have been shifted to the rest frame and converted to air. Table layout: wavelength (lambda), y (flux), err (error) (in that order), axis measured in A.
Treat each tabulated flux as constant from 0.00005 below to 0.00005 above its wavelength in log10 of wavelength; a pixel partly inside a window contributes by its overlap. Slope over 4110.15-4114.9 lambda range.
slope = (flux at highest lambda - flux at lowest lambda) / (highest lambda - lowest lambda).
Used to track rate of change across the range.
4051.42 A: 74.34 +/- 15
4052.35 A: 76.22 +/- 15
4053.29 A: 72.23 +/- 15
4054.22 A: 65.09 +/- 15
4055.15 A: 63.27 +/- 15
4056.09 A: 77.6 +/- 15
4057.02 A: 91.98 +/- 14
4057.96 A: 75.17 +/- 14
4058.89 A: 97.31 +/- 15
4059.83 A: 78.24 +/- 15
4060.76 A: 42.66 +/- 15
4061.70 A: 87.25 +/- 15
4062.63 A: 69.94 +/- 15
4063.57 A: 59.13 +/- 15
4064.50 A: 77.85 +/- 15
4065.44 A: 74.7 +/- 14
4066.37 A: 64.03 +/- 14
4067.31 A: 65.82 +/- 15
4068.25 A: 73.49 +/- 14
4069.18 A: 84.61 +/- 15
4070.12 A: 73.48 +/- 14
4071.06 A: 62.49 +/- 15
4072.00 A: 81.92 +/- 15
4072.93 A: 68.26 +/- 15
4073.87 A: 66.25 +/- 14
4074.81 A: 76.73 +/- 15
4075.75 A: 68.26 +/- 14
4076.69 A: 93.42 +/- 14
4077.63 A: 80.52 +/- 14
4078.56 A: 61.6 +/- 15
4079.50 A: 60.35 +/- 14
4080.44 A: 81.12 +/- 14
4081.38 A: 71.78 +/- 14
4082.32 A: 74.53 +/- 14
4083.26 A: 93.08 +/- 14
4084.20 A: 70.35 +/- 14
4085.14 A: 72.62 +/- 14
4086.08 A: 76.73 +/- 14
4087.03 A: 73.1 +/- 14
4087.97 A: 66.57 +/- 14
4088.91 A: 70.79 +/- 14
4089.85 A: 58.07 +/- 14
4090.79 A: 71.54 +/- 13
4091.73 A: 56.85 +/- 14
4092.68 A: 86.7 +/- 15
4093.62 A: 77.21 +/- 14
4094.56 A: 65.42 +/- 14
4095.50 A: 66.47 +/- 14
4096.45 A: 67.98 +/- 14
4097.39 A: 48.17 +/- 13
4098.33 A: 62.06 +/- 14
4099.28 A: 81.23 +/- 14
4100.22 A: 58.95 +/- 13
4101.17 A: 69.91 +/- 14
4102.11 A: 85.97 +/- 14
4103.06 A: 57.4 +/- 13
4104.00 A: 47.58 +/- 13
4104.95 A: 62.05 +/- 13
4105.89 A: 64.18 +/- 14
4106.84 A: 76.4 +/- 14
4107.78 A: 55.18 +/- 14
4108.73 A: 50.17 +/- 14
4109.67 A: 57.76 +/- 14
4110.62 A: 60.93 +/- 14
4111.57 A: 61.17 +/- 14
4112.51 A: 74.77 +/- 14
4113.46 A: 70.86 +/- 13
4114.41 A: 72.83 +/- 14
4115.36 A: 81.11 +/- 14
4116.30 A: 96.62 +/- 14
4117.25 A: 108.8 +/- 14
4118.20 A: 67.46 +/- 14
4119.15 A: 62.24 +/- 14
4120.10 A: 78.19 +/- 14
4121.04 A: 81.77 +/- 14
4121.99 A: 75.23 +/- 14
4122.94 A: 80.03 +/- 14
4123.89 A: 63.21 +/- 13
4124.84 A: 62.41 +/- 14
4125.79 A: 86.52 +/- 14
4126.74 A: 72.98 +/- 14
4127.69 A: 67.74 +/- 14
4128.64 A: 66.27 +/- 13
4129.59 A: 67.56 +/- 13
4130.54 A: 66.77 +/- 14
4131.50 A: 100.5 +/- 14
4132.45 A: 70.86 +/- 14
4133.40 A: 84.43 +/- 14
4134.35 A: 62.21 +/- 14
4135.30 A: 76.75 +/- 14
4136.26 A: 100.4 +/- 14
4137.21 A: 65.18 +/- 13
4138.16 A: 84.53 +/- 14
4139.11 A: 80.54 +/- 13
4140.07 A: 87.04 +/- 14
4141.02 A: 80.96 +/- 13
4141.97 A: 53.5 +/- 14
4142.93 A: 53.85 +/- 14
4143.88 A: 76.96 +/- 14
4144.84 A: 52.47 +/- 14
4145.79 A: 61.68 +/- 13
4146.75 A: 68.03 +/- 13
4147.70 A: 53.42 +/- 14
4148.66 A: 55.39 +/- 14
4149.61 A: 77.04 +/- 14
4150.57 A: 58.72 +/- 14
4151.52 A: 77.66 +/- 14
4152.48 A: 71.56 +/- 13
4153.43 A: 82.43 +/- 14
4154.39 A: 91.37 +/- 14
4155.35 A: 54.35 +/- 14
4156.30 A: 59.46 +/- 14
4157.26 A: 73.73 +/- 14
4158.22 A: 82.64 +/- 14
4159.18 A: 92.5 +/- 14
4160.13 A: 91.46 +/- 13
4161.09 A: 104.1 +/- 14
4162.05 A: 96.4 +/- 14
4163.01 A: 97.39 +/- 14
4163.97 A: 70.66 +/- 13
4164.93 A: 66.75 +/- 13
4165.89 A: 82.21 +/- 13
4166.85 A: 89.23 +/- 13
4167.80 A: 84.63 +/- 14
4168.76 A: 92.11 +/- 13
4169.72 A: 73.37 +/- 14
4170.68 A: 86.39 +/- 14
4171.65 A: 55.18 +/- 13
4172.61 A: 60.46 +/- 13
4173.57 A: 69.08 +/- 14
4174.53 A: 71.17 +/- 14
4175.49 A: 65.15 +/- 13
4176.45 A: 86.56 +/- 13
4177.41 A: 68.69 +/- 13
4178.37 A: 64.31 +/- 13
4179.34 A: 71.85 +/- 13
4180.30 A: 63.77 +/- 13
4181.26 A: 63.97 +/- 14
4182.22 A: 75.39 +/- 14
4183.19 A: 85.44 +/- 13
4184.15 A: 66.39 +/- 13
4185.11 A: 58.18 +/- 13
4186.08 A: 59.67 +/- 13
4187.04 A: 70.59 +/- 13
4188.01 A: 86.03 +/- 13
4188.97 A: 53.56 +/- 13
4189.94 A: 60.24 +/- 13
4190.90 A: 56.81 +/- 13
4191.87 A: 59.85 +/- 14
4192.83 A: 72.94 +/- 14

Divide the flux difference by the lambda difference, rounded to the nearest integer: 3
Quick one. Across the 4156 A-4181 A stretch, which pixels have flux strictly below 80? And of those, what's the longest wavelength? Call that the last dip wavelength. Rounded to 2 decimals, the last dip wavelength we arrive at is 4180.30 A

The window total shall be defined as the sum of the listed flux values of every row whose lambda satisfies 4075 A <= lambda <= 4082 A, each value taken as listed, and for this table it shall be 517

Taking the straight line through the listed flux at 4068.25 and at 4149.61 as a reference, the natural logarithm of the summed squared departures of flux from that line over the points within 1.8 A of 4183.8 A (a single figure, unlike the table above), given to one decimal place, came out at 6.4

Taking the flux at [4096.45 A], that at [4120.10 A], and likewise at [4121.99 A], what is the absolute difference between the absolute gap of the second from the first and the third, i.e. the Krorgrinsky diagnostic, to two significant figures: 65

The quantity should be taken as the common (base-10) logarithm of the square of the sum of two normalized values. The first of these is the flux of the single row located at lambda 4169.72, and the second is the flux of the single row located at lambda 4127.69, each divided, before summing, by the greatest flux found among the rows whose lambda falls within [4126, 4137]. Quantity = 0.29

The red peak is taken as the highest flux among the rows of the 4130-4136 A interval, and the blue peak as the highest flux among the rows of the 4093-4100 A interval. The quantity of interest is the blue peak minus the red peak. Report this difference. -19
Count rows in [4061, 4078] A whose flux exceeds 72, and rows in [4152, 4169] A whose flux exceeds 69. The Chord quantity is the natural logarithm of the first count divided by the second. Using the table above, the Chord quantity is -0.41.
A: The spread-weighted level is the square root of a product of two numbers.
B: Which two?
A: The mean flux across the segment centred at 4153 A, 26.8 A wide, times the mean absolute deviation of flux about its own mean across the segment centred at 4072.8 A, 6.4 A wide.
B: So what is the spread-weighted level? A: 20.0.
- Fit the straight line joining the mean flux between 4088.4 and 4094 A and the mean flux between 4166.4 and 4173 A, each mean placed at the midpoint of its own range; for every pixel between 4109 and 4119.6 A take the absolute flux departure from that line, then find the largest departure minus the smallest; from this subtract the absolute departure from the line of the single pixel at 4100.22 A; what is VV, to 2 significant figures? 24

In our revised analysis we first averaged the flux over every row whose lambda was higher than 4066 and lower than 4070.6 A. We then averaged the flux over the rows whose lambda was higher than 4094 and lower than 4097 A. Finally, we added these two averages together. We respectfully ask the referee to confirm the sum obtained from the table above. 139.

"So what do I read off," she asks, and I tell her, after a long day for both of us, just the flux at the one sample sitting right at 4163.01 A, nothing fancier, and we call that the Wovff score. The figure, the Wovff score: 97.39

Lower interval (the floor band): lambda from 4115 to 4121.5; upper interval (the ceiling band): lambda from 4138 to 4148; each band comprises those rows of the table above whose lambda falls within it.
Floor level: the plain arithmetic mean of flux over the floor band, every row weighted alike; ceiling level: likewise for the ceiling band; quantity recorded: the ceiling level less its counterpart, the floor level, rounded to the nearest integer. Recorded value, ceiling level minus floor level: -14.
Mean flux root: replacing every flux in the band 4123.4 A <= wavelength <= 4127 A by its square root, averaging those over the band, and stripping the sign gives 8.42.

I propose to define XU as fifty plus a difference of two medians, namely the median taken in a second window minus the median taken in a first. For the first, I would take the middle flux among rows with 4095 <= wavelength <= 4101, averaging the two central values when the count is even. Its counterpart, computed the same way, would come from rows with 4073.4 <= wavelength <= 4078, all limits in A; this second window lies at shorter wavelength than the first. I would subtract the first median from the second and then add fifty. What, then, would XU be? 62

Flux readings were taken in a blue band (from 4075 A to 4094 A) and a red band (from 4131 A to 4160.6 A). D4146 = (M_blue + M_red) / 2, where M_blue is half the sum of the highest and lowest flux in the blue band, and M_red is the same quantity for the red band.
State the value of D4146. 75.8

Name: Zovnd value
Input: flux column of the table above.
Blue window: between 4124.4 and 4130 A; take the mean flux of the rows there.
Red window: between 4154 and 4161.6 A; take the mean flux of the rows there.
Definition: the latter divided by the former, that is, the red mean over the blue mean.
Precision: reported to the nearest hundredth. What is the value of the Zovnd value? 1.15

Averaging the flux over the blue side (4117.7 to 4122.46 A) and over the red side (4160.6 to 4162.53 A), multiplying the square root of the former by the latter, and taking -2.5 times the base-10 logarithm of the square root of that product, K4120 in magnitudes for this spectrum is -3.67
